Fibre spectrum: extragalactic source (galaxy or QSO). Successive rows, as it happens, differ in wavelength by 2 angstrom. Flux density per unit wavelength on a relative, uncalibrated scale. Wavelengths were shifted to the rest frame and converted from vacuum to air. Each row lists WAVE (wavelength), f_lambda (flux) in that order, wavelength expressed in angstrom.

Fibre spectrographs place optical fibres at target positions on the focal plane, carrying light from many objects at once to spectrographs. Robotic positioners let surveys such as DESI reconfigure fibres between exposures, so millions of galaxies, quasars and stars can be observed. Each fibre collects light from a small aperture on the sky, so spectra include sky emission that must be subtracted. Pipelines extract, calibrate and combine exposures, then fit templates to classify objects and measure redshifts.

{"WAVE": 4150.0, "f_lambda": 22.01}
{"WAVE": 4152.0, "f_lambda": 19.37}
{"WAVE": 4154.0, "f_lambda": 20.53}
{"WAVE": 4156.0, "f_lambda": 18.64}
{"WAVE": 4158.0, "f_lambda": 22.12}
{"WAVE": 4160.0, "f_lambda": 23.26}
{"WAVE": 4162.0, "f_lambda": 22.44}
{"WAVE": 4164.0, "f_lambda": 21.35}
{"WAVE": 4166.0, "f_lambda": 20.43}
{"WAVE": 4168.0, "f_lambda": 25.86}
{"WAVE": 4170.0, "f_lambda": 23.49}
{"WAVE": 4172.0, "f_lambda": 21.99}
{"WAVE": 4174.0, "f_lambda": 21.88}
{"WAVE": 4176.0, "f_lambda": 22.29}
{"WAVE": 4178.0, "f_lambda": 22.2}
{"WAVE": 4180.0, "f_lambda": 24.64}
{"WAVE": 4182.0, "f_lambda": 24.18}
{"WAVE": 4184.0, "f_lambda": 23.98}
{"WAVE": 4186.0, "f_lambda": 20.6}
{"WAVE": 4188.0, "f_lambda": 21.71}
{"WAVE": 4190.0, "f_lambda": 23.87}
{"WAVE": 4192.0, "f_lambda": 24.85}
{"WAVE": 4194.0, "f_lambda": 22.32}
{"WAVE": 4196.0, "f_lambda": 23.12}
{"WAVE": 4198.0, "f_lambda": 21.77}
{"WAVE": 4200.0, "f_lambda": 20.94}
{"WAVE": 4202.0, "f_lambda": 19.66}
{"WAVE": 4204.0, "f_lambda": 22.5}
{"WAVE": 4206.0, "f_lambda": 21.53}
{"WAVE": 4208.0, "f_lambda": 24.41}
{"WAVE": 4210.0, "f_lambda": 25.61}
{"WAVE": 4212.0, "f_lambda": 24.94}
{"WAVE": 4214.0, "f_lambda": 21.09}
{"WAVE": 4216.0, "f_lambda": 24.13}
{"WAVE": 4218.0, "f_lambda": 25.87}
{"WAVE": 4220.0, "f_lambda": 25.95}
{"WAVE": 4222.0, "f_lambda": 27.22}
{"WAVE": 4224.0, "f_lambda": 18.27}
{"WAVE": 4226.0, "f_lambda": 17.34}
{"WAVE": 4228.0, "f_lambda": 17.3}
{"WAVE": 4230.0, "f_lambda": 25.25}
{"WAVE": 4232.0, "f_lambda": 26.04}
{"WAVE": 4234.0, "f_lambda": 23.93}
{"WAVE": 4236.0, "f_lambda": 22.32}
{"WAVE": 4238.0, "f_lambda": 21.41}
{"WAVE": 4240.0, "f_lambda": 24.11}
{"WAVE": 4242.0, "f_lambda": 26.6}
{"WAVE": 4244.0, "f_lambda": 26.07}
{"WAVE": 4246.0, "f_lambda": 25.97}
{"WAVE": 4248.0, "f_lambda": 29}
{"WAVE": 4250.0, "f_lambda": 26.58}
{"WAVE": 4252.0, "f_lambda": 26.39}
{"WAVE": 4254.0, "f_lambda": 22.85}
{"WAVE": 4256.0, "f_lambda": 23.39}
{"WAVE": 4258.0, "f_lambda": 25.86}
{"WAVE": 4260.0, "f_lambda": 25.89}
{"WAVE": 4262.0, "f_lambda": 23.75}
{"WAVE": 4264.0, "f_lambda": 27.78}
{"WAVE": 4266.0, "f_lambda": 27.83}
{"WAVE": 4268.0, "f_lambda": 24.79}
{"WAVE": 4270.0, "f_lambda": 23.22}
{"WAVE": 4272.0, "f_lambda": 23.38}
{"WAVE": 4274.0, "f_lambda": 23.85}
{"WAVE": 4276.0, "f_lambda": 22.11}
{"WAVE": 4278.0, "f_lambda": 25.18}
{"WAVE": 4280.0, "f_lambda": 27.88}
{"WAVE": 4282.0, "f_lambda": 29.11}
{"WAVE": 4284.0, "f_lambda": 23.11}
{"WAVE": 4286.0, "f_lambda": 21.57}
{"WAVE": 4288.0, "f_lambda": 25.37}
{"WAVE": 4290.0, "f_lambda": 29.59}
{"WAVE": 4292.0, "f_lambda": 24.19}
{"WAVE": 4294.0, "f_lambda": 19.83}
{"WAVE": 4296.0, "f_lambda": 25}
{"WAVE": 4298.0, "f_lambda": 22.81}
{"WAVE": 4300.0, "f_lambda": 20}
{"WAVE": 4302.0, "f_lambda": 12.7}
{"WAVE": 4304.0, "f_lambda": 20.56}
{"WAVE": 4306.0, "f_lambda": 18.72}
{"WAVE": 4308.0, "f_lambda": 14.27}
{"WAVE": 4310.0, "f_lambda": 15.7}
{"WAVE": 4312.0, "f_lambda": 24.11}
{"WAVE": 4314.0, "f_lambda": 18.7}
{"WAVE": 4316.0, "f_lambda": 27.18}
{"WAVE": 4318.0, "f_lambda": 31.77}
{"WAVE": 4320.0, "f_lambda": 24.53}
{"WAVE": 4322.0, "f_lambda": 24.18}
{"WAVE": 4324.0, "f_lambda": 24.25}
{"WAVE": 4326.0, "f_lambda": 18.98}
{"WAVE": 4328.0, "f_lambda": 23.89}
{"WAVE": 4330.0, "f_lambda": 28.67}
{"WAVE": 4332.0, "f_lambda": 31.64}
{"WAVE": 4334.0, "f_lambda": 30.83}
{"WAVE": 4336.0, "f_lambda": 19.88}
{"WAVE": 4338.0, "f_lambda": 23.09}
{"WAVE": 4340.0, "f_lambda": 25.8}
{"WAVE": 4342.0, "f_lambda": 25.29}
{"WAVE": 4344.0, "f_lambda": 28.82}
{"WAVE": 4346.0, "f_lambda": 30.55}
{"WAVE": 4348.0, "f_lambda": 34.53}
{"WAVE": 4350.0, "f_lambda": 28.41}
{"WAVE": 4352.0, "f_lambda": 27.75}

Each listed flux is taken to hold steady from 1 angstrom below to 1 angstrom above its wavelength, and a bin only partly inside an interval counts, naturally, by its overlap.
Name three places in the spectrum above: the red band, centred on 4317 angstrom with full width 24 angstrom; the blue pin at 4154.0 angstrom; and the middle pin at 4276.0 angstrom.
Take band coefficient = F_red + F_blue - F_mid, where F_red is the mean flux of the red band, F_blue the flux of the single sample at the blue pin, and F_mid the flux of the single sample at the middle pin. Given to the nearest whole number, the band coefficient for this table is 21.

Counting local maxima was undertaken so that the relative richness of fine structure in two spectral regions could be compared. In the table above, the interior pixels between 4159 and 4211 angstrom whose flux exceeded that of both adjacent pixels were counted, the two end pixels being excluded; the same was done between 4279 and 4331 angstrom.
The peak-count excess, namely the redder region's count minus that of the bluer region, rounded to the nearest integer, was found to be 1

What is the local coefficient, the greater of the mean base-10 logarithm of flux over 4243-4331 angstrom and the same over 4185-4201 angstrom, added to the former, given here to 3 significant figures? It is 2.74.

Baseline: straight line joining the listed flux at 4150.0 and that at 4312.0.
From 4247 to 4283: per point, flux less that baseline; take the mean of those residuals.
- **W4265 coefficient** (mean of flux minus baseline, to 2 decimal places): 1.99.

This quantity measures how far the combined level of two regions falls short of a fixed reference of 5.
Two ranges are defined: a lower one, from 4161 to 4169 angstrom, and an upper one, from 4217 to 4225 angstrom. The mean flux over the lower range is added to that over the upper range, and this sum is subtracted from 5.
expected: -42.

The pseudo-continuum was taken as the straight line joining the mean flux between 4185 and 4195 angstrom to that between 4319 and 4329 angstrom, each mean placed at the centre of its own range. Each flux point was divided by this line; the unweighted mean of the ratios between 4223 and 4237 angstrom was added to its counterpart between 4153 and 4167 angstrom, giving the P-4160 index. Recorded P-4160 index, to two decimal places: 1.88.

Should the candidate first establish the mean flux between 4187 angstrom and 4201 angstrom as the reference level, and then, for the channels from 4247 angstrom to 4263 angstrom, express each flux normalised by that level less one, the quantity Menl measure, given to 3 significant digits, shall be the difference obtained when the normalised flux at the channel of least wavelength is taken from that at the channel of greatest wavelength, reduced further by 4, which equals -4.23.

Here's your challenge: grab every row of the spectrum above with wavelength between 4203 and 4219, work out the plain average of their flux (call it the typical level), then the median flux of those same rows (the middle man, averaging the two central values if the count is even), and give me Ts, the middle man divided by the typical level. 1.02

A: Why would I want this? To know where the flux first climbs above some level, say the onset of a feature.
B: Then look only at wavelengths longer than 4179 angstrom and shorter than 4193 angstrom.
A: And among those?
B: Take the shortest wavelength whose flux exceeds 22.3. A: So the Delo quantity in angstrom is 4180.0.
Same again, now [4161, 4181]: 4162.0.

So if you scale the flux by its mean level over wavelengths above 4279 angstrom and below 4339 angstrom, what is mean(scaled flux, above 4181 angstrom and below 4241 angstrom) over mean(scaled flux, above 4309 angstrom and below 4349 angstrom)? 0.89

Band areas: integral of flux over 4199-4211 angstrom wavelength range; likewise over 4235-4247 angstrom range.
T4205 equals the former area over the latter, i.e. 0.92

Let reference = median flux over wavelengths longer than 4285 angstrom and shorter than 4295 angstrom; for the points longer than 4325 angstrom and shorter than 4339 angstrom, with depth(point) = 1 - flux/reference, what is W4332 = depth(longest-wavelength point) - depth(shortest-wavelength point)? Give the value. -0.17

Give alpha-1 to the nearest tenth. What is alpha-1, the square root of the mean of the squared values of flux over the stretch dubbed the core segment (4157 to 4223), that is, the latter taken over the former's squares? 23.2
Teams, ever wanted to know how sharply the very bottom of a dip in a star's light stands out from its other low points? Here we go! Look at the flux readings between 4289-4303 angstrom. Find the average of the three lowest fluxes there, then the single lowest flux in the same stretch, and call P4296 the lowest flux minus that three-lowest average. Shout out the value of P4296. -4.8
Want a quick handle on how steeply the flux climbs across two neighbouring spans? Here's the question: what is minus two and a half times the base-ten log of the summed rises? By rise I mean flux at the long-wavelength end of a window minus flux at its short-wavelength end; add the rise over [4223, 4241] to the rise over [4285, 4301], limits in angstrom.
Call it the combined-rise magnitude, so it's -1.6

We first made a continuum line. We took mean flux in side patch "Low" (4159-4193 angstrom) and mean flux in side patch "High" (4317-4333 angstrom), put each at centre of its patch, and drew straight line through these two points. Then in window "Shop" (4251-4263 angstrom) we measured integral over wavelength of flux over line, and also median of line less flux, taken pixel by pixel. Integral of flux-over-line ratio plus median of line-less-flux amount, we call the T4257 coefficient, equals 11.9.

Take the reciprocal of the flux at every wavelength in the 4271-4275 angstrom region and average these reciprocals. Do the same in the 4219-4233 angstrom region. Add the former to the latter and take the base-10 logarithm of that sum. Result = -1.05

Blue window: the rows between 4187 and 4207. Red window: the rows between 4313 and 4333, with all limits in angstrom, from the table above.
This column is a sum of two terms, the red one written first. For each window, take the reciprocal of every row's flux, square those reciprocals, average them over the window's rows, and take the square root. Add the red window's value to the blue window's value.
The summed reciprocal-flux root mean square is 0.0865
